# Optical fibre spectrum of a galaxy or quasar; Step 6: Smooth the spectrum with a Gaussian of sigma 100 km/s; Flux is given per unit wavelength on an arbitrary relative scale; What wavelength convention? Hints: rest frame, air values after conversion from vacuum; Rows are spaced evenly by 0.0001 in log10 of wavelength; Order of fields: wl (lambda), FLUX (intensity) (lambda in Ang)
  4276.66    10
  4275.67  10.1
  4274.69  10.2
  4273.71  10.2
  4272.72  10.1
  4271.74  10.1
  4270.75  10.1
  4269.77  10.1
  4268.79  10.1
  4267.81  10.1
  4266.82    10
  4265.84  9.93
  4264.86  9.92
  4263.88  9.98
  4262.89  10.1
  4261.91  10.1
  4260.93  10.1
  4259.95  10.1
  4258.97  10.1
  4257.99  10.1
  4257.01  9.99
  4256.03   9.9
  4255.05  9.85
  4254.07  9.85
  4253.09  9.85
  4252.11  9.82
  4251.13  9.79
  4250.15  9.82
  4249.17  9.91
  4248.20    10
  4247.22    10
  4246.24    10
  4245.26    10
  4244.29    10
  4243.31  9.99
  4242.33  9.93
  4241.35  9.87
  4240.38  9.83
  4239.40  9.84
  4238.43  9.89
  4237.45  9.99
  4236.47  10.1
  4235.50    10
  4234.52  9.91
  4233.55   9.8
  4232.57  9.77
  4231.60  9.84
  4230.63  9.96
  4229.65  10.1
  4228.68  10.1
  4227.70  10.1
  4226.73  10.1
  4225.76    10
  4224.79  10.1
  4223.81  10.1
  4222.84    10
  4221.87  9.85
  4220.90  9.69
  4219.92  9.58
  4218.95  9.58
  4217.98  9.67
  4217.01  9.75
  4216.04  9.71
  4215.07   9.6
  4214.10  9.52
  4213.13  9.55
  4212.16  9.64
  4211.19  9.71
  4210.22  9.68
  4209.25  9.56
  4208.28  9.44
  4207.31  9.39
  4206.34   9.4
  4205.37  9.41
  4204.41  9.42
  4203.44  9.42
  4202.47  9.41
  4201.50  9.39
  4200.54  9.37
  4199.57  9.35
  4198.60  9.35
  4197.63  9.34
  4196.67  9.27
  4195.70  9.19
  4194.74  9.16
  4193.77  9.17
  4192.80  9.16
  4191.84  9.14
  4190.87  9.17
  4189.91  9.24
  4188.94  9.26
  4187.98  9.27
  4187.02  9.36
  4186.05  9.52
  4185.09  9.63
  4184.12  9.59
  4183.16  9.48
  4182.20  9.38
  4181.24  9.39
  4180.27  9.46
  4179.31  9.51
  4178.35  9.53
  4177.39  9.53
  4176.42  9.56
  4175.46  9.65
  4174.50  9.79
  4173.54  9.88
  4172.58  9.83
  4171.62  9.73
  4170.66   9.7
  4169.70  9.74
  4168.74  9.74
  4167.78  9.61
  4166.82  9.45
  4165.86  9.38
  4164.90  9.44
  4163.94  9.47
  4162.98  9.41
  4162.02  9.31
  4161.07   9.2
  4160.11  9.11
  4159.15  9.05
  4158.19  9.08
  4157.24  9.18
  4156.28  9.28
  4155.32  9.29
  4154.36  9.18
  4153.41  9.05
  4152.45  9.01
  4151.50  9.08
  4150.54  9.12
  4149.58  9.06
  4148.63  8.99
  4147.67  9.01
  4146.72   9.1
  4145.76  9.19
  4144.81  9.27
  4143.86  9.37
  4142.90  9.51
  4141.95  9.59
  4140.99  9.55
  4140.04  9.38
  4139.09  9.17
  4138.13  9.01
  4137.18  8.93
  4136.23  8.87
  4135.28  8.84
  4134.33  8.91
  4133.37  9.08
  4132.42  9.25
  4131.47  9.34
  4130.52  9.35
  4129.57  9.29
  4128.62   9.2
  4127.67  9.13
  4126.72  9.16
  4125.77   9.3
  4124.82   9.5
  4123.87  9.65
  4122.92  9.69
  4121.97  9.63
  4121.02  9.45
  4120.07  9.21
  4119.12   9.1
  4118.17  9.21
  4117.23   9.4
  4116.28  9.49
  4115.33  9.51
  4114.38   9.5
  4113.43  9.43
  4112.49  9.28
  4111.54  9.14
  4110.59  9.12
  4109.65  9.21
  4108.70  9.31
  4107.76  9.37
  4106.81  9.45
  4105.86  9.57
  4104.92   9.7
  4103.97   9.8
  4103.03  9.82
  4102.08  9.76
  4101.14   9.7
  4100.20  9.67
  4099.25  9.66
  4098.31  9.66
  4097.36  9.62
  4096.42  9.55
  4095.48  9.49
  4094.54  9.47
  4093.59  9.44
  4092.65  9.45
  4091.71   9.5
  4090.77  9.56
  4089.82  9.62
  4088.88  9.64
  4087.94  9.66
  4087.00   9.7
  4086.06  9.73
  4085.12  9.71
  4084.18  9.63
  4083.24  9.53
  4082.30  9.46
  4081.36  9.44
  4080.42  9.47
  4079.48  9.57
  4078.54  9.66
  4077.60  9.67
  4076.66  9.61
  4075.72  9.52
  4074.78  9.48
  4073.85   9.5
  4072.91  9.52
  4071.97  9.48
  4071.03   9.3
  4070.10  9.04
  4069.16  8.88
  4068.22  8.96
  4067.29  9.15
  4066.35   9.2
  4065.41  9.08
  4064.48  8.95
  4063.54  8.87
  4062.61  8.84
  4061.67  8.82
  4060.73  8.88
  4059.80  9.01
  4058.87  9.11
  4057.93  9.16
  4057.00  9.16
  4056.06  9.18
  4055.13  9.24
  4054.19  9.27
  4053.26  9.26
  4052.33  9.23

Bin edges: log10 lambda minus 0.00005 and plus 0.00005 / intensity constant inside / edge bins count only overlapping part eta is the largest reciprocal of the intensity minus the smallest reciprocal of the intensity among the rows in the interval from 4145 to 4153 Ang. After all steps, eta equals 0.0024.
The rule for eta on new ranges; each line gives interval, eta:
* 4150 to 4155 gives 0.0021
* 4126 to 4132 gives 0.0026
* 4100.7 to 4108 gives 0.0049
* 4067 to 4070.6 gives 0.0033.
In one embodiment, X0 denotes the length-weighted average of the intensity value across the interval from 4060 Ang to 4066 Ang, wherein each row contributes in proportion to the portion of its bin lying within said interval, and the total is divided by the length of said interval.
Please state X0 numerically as 8.9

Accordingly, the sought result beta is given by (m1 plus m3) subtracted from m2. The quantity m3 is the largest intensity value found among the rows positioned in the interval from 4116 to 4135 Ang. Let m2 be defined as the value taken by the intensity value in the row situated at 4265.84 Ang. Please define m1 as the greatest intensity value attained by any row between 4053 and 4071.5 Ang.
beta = -9.06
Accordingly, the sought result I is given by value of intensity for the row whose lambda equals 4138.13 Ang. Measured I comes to 9.01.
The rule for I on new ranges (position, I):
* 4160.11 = 9.11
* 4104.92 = 9.7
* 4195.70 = 9.19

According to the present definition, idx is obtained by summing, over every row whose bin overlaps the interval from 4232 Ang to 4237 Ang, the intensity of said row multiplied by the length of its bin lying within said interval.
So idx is 49.6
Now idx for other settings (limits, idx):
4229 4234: 49.5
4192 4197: 45.9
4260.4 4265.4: 50.2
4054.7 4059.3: 42.2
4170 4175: 49.0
